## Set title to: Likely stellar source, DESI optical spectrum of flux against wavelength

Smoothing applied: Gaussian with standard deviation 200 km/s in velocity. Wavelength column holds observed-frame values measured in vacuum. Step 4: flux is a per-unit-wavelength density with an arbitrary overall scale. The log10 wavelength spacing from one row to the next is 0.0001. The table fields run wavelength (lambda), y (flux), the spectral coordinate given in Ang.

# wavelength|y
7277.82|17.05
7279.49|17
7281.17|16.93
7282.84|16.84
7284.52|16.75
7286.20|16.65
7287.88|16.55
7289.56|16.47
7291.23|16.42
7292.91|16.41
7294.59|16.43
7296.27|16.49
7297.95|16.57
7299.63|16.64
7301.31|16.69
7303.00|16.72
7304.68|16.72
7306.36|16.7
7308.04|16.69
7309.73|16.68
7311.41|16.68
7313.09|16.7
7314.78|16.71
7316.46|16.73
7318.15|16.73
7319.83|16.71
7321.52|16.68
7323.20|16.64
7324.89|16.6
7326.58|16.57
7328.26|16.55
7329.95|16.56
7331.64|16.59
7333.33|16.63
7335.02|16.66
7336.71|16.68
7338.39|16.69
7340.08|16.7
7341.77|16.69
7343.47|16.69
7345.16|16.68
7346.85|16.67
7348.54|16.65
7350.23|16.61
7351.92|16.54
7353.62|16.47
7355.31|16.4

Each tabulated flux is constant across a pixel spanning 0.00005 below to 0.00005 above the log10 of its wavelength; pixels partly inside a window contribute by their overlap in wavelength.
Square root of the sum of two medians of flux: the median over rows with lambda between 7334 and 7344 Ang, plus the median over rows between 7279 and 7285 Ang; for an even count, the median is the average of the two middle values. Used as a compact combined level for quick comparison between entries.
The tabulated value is 5.79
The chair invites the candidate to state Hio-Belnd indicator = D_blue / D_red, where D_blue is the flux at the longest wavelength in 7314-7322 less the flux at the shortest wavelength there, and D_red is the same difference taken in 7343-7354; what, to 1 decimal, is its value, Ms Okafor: 0.1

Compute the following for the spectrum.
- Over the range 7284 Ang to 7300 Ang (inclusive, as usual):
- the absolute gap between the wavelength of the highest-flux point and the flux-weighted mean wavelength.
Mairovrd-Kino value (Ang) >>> 7.5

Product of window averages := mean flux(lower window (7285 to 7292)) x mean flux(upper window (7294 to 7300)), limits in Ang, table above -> 273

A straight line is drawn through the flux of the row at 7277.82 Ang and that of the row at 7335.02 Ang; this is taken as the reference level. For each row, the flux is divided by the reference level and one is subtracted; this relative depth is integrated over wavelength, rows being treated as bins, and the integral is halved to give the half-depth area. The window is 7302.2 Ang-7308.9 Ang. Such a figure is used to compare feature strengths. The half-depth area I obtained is -0.031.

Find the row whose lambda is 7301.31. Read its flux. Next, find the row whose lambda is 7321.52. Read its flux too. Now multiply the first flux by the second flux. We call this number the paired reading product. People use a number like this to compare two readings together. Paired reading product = 278.4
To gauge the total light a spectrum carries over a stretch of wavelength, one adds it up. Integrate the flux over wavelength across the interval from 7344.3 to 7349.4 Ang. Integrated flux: 85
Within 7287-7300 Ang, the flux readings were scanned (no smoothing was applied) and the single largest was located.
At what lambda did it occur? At 7299.63 Ang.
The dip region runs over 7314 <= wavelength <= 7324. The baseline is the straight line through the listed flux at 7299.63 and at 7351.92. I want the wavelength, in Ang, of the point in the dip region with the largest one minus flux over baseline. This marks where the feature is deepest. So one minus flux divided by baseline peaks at 7323.20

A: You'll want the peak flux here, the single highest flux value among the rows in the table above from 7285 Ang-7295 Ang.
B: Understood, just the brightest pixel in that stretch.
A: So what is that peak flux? 16.65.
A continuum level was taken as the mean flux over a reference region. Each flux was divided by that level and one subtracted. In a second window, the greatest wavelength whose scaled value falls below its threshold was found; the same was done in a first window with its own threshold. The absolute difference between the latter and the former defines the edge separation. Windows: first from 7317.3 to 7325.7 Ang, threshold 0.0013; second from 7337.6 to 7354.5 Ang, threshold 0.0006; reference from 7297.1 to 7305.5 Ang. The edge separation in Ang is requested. 28.7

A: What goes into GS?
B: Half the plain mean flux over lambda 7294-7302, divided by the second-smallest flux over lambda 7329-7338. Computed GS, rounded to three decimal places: 0.499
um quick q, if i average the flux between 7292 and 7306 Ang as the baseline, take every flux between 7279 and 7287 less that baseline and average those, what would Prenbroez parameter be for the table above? 0.25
